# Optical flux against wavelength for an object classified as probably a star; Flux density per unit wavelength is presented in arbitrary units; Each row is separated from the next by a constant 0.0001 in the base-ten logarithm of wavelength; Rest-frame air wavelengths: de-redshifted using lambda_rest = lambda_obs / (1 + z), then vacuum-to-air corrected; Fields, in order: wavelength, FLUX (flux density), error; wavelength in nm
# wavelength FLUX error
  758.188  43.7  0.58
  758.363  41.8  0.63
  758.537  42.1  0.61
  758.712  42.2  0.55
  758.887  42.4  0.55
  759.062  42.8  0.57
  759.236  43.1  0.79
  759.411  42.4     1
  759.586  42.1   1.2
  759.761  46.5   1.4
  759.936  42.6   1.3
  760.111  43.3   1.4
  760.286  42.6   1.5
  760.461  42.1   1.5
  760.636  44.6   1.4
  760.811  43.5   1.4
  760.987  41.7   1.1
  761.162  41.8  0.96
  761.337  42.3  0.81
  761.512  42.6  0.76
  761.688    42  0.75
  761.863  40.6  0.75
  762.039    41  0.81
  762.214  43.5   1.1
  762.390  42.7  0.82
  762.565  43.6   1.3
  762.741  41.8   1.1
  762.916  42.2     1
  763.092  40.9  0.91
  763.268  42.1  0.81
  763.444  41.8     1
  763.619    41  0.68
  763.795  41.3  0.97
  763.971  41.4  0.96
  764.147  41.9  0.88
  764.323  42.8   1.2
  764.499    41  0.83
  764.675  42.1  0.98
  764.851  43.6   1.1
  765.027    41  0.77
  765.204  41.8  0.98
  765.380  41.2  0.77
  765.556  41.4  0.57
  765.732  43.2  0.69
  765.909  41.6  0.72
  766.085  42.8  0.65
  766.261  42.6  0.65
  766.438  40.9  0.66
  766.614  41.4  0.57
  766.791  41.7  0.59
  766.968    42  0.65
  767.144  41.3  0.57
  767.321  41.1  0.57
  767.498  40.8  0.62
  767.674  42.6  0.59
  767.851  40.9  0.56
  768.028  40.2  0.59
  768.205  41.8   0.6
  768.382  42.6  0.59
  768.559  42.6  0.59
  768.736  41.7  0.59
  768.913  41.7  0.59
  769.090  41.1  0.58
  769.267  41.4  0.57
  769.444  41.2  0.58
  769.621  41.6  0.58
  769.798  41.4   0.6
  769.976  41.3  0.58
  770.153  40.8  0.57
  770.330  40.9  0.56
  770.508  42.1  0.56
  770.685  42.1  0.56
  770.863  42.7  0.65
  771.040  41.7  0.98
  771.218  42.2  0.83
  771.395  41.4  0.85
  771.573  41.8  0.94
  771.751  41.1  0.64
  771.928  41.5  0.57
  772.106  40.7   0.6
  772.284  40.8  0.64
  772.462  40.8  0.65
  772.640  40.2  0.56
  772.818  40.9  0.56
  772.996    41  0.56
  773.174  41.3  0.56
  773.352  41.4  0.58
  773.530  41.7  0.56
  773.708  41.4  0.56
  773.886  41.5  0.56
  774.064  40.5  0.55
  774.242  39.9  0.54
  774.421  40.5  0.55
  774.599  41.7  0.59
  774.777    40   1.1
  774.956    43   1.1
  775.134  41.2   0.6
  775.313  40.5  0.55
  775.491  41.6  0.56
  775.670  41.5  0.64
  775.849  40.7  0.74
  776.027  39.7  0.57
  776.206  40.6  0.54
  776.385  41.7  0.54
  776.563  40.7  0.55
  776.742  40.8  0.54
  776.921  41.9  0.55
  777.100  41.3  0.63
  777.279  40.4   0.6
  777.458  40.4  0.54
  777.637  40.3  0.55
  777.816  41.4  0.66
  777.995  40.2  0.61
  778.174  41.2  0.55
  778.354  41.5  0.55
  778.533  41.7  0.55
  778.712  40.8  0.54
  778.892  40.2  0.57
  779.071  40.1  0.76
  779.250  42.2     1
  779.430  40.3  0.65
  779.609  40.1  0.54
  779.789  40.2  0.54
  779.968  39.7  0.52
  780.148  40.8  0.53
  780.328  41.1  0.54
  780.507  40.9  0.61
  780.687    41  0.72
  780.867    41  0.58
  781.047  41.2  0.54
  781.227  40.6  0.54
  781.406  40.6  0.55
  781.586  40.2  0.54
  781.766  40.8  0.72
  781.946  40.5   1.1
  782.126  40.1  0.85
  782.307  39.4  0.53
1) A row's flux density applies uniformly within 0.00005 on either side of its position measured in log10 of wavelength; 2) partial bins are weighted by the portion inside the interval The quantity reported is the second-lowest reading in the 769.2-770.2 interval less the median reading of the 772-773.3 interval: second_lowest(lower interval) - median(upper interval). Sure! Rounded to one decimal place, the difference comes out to 0.4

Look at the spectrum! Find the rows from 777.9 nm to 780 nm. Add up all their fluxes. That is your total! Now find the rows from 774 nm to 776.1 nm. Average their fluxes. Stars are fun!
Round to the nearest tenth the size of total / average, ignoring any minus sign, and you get 11.9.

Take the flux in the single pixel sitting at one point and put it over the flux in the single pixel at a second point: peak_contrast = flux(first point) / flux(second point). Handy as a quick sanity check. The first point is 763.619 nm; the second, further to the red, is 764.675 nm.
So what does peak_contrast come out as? 0.97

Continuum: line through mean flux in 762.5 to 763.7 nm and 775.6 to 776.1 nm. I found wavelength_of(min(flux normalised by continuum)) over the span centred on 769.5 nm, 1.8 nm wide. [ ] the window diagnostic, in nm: 770.153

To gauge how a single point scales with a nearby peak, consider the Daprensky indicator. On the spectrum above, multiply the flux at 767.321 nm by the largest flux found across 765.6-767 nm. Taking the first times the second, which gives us 1776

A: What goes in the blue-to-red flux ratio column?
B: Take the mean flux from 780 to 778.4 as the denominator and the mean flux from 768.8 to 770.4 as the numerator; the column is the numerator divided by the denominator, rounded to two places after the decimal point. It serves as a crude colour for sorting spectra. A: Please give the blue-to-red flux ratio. 1.02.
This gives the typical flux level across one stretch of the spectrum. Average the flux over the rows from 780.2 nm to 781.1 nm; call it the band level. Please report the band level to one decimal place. 41.0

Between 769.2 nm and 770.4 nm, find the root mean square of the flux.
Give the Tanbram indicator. 41.2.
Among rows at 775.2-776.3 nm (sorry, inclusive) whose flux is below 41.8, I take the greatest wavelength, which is 776.206 nm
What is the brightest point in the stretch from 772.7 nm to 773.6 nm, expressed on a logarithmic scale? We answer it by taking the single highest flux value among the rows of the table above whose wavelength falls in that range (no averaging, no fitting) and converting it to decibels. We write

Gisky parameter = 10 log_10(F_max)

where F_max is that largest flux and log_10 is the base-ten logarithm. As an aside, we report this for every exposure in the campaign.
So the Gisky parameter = 16.2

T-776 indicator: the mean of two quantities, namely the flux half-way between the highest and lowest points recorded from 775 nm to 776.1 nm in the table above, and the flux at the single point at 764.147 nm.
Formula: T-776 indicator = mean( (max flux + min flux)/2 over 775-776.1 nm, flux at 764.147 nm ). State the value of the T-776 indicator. 41.3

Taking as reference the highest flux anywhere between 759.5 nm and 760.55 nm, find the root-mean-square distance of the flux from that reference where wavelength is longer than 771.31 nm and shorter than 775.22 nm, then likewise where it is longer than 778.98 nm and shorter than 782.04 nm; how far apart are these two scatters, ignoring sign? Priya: 0.42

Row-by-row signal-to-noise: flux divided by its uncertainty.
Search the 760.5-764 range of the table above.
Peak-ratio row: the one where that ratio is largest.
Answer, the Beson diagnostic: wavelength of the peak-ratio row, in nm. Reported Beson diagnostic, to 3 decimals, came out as 763.619 nm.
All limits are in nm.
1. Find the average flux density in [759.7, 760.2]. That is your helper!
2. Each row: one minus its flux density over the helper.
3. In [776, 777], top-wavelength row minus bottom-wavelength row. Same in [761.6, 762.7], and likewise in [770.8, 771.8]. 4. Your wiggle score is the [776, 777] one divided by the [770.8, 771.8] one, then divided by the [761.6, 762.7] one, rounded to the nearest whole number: 38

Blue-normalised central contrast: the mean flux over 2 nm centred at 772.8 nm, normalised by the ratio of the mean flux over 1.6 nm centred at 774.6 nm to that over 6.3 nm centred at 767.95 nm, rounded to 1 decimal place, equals 41.8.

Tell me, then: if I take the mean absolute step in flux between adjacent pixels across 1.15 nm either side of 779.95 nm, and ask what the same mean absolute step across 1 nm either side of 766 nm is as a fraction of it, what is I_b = 1.5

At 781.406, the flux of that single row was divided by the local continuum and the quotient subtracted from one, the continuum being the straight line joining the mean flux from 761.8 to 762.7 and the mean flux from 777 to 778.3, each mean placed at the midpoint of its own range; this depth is -0.01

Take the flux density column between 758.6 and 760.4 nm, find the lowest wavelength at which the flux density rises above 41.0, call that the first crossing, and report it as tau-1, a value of 758.712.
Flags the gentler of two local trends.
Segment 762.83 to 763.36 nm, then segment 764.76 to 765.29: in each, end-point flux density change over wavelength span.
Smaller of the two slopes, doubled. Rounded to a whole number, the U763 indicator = -10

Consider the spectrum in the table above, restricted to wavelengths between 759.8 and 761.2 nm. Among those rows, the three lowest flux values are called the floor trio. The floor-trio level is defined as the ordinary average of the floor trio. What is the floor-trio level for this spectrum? 41.9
